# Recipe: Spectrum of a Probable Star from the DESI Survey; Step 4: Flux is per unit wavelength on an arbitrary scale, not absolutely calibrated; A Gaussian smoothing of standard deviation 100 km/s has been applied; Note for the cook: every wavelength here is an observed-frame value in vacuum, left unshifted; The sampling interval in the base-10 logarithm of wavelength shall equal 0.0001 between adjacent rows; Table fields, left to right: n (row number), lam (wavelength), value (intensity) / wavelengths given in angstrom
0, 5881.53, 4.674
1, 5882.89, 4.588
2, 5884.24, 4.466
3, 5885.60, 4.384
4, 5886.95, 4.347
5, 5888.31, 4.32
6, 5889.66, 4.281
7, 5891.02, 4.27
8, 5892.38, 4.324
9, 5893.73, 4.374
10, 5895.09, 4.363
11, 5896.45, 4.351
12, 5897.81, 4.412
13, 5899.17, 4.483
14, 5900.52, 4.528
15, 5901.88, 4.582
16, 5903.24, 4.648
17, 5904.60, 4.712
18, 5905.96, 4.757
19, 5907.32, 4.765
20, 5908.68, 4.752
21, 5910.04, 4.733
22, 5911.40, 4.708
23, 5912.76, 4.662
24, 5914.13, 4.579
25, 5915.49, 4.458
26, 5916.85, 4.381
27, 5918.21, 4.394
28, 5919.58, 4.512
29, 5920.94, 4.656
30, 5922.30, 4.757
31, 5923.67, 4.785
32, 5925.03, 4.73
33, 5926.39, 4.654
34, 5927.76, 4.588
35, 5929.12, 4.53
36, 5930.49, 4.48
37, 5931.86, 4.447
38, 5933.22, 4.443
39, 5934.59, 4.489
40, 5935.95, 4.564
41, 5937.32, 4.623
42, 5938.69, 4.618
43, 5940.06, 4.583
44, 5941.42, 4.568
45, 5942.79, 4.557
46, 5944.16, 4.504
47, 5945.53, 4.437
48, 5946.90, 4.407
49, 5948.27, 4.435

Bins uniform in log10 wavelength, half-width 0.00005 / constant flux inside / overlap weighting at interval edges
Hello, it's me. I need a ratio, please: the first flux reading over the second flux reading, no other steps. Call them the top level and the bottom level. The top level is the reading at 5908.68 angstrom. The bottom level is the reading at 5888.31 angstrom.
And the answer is 1.10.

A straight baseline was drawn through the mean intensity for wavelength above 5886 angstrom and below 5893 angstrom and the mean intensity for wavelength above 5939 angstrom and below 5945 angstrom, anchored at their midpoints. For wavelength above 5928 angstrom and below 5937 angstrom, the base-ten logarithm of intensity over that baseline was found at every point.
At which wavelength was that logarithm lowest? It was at 5933.22 angstrom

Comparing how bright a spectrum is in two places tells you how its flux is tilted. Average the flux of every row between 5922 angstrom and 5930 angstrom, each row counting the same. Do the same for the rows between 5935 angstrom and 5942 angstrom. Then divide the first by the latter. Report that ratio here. 1.02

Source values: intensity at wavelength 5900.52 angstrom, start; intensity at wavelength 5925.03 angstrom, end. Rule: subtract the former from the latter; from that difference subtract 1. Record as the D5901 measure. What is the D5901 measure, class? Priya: -0.80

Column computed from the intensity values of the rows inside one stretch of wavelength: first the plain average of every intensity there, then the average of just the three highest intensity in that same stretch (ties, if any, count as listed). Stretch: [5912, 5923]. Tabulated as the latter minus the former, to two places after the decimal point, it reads 0.14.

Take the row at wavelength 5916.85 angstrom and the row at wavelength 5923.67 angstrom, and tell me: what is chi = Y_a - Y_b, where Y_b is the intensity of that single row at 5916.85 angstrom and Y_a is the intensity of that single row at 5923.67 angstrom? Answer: 0.4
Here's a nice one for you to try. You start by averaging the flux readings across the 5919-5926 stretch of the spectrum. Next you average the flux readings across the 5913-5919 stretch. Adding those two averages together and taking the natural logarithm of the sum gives 2.21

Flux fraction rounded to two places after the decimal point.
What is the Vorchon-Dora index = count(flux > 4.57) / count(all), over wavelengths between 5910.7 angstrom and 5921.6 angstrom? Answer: 0.50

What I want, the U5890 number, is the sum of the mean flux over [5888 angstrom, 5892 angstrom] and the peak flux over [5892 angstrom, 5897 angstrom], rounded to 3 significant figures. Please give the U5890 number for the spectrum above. 8.66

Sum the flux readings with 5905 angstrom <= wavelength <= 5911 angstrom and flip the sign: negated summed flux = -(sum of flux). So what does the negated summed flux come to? -19.0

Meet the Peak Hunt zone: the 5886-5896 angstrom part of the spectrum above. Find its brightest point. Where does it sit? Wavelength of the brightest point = 5893.73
